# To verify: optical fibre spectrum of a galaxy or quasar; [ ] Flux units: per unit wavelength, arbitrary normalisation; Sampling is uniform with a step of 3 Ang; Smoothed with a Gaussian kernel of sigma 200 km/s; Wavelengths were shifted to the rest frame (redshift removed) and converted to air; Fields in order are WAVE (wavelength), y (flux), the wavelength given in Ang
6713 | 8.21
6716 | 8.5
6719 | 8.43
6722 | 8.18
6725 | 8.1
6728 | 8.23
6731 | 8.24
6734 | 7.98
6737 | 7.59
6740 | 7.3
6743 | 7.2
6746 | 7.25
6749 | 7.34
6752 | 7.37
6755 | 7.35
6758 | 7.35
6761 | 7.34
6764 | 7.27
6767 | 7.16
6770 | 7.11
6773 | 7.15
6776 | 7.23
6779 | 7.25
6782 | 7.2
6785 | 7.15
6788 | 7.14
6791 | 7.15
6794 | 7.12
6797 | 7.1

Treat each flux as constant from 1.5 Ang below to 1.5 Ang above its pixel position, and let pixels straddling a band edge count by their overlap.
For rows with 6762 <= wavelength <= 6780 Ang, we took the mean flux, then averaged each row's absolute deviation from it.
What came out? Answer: 0.055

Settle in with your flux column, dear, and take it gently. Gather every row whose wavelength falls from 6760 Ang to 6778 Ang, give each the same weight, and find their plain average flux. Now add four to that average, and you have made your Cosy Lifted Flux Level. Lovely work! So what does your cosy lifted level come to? 11.2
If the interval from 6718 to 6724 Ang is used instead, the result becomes 12.3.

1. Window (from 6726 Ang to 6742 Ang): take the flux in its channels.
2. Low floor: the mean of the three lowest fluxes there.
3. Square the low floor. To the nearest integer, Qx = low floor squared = 58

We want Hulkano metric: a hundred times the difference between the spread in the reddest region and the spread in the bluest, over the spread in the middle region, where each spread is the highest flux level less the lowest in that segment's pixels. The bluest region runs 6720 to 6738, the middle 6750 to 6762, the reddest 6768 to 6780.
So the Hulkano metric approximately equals -1700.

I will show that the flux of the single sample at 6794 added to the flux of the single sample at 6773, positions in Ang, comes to 14.3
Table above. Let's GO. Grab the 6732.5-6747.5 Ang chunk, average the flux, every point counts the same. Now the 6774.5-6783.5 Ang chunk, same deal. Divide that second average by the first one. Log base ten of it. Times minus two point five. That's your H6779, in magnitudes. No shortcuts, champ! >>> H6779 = 0.035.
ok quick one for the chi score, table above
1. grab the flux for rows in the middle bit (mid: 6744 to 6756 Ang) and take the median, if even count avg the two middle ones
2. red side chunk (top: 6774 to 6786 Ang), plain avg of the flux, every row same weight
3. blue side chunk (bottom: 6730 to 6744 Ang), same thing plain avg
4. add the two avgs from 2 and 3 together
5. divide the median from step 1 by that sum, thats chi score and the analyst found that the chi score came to 0.494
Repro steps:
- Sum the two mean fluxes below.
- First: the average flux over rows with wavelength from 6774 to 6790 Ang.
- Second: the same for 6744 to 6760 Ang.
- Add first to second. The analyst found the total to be 14.5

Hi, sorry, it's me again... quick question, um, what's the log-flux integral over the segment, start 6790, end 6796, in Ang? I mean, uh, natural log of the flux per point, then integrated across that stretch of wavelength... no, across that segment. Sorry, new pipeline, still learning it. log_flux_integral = 11.79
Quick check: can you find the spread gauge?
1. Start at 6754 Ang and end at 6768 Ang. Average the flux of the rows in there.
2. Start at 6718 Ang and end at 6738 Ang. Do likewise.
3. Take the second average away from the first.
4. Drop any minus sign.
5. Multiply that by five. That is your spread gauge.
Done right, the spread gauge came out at 4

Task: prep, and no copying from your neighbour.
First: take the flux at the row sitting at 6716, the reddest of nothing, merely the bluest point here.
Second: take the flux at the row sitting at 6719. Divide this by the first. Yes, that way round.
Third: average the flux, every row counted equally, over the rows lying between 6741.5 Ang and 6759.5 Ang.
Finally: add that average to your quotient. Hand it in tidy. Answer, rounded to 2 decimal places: 8.30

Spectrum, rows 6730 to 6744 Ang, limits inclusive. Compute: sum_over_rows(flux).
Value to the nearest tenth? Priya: 38.3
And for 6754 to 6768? 36.5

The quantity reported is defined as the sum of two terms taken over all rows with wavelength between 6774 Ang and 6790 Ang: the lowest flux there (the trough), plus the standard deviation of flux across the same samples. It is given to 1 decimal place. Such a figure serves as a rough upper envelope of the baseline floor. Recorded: 7.2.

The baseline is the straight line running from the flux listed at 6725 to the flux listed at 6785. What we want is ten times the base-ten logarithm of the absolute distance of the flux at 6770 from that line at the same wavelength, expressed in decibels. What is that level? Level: -5.6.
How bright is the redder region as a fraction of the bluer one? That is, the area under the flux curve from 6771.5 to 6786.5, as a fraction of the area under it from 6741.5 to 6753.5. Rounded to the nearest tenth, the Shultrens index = 1.2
